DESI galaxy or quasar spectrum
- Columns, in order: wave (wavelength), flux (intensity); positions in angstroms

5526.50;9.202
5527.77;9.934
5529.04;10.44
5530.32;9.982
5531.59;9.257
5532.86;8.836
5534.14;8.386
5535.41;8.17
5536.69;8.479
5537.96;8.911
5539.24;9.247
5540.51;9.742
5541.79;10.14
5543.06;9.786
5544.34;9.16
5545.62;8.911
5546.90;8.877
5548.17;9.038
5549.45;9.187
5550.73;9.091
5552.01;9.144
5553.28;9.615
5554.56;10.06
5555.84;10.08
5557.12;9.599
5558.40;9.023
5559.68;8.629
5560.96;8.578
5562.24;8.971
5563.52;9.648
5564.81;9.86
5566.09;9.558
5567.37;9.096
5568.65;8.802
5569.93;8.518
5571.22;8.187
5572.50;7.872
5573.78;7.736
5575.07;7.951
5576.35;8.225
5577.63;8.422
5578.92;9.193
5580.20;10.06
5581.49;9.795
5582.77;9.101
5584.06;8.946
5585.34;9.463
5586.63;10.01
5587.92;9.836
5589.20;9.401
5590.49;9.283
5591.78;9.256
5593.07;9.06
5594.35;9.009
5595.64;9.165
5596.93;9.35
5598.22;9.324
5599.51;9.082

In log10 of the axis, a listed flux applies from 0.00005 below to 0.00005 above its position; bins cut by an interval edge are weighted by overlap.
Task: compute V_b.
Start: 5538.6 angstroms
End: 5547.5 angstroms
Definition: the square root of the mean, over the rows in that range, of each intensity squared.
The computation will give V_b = 9.42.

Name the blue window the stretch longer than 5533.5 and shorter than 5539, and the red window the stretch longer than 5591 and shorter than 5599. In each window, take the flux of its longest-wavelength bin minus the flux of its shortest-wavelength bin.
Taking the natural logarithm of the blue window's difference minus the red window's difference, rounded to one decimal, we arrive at -0.8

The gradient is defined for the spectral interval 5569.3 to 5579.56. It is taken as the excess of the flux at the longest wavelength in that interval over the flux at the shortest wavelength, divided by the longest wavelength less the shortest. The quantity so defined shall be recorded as 0.08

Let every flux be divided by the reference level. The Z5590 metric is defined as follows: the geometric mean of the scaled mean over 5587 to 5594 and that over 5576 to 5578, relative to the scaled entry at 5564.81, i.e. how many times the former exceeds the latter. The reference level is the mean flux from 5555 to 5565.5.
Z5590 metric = 0.90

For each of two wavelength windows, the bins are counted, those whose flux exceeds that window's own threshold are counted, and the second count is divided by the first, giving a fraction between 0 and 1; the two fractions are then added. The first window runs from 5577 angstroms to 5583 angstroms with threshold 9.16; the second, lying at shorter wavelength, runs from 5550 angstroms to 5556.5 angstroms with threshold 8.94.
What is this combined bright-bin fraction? 1.60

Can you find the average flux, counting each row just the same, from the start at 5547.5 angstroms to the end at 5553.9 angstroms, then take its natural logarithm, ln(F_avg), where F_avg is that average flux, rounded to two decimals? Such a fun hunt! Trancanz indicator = 2.22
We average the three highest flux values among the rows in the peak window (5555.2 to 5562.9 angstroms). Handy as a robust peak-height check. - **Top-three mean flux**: 9.57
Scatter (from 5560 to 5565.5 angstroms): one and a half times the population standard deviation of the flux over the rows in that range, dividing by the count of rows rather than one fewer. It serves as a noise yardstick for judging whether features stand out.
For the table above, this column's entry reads 0.77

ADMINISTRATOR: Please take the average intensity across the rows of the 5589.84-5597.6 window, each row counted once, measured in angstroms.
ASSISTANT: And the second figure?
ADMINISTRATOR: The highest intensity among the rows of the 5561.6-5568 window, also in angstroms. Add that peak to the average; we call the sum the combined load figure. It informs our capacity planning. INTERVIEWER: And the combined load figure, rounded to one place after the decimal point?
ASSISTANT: 19.0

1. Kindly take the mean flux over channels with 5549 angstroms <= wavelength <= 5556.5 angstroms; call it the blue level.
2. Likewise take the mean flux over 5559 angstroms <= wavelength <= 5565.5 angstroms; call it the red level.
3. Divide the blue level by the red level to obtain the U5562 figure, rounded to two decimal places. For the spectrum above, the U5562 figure 1.04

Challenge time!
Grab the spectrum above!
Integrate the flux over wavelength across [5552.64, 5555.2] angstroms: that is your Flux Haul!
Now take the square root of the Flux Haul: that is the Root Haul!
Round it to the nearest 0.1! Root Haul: 5.0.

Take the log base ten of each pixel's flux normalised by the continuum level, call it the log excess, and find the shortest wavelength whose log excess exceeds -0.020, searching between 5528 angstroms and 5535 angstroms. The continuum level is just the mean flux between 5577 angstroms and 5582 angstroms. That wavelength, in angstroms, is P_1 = 5529.04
